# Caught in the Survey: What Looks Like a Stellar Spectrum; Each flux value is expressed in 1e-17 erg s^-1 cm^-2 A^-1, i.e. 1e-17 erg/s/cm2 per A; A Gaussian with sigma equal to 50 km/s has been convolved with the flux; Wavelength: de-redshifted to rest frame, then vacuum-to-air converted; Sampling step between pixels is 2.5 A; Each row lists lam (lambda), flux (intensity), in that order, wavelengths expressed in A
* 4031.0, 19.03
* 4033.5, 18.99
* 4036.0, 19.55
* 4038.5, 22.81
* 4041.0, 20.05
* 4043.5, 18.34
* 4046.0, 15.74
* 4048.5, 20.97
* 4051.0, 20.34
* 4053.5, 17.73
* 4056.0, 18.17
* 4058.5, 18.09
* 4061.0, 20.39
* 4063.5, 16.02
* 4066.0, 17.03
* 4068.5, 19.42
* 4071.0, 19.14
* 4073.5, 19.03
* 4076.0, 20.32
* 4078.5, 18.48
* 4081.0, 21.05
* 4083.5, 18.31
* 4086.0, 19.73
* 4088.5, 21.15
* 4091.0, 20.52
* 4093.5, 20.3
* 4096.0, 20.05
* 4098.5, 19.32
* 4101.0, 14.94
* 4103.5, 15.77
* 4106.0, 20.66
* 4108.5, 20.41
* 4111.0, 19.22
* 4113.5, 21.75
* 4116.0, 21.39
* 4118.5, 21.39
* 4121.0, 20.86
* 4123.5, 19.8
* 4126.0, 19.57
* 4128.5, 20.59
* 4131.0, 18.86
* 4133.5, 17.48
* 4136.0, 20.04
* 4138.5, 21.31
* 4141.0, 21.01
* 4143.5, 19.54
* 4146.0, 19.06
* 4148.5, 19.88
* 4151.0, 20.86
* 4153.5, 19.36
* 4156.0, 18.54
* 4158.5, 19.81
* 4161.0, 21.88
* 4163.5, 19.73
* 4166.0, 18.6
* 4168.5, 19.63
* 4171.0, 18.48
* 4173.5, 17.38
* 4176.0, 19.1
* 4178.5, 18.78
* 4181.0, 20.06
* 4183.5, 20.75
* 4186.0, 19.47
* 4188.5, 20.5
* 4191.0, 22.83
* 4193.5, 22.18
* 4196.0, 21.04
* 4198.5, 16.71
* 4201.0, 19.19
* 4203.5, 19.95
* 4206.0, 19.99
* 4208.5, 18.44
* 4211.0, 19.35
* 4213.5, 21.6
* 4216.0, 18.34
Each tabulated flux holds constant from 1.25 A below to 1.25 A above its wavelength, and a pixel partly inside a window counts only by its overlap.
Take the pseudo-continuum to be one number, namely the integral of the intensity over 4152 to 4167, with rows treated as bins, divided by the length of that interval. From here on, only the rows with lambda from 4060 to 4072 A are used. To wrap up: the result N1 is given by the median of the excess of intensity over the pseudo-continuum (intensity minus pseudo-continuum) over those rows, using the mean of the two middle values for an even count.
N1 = -0.55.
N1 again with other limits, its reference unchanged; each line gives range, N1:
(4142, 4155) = -0.15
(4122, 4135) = -0.12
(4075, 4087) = 0.04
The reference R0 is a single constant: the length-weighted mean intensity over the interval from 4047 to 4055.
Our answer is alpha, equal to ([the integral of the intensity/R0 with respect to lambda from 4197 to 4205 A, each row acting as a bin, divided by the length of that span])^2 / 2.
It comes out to 0.461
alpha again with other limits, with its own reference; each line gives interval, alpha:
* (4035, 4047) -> 0.493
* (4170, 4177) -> 0.439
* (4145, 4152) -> 0.522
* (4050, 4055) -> 0.471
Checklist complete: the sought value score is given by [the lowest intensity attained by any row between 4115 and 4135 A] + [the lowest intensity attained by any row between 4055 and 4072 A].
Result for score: 33.5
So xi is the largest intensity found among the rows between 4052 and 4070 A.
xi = 20.39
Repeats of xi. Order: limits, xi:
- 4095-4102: 20.05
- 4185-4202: 22.83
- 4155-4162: 21.88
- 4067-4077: 20.32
